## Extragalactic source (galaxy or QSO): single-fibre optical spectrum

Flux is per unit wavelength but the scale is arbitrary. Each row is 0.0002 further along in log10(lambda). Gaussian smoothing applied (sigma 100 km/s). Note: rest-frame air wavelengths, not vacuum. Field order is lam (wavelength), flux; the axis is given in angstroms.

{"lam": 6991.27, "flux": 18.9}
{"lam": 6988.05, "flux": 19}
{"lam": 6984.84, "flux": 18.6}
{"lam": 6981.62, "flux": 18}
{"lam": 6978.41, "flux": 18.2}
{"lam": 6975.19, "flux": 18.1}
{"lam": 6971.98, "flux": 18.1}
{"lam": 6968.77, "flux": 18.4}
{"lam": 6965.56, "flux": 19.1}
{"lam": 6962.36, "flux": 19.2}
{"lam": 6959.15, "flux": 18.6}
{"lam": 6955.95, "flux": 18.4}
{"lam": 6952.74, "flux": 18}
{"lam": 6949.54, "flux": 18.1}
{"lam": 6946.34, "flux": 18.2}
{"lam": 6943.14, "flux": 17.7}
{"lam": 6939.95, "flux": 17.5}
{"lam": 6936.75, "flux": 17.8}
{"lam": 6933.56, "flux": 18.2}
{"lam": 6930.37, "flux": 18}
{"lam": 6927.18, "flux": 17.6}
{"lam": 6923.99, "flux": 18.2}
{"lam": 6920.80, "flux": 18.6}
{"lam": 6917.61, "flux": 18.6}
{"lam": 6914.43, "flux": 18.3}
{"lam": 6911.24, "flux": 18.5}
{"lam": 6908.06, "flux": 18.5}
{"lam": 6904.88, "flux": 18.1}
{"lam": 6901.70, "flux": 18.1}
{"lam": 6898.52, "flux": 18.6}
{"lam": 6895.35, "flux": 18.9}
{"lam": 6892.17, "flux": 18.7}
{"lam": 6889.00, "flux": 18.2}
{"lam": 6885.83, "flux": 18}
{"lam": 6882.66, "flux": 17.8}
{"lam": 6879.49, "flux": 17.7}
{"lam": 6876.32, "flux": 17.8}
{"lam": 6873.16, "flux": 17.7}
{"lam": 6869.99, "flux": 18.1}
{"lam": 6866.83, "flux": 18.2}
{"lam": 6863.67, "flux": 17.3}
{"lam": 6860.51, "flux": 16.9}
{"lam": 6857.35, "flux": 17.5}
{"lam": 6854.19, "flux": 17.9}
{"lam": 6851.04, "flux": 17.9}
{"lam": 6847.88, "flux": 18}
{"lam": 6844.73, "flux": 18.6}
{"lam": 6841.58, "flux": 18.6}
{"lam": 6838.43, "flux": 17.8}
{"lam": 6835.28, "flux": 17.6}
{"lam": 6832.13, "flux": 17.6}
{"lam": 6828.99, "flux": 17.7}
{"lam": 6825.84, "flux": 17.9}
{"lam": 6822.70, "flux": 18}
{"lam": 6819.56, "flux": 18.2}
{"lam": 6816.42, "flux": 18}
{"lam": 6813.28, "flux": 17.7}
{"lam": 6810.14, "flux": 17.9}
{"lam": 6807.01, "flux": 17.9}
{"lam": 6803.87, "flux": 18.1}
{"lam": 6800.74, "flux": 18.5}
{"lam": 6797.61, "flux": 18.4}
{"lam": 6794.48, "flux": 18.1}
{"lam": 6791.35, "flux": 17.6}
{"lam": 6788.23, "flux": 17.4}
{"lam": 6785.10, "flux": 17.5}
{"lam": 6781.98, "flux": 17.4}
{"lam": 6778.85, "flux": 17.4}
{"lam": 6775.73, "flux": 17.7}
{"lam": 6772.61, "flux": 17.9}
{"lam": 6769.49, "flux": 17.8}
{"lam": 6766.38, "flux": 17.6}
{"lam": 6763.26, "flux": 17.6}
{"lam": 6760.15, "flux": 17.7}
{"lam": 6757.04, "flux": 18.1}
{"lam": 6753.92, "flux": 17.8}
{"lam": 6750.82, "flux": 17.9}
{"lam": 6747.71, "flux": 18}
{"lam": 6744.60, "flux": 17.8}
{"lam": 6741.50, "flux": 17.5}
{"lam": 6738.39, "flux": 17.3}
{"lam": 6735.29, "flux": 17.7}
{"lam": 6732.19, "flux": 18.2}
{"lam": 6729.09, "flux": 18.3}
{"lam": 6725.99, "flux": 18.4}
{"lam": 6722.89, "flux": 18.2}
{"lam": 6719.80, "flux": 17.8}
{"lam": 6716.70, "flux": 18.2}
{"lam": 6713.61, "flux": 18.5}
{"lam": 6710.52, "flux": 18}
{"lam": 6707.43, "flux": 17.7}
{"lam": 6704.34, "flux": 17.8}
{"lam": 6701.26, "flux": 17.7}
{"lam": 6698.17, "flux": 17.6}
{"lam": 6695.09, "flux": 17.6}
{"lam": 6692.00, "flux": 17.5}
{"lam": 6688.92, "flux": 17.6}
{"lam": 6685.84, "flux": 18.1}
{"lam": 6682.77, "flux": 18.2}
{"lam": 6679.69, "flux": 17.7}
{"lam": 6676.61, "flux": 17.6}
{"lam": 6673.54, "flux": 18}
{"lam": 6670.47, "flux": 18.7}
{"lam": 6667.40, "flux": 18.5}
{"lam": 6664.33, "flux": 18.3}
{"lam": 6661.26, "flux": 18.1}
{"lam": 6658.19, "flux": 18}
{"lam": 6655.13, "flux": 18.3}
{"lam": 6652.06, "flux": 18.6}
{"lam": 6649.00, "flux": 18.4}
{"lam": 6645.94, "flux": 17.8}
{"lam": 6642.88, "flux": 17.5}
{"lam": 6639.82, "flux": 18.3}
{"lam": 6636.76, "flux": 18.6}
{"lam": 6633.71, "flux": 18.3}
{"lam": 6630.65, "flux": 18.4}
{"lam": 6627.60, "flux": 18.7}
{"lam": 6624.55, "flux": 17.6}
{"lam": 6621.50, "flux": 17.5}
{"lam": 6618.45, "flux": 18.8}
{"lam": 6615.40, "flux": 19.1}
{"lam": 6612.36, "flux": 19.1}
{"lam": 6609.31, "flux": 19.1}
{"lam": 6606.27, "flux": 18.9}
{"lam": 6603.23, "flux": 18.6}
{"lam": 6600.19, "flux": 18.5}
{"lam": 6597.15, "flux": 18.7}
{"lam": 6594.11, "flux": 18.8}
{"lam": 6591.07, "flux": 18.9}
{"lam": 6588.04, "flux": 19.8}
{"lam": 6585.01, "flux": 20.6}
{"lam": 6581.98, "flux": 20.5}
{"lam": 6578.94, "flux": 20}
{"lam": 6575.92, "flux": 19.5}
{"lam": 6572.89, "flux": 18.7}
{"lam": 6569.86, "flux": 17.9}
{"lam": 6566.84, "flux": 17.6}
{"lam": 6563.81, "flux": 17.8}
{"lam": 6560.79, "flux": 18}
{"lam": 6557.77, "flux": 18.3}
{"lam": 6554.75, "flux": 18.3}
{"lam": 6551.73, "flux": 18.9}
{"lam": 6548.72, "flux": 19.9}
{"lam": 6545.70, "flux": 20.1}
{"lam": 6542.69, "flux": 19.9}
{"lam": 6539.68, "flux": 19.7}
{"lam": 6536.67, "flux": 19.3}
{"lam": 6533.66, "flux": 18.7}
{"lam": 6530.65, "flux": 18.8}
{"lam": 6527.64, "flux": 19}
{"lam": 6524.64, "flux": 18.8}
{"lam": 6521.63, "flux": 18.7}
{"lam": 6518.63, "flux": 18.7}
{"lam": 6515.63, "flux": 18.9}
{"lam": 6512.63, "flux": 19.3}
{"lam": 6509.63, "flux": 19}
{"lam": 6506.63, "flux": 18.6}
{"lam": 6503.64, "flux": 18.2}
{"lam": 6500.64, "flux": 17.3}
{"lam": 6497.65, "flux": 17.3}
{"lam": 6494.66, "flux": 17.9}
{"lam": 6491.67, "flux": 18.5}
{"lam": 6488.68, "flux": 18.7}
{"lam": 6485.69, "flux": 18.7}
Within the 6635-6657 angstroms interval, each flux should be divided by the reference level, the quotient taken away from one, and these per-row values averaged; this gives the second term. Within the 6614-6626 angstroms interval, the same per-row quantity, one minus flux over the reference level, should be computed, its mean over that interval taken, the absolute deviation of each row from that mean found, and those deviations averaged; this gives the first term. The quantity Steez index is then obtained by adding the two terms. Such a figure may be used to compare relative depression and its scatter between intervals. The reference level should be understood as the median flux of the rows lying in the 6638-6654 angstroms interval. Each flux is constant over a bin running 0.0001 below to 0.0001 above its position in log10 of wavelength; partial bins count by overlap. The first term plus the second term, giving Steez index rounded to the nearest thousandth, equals 0.043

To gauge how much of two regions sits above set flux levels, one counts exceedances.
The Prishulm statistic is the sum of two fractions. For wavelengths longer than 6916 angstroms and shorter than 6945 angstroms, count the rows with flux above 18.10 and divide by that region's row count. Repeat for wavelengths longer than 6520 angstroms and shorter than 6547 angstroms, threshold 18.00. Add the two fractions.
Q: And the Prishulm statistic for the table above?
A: 1.44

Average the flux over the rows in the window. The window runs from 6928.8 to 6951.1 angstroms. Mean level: 17.93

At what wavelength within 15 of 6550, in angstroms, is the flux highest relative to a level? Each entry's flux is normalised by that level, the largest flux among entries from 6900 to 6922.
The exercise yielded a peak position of 6545.70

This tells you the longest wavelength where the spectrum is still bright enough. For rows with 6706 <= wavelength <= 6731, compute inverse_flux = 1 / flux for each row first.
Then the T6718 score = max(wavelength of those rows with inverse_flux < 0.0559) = 6729.09 angstroms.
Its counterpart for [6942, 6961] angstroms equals 6959.15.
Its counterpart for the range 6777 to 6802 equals 6800.74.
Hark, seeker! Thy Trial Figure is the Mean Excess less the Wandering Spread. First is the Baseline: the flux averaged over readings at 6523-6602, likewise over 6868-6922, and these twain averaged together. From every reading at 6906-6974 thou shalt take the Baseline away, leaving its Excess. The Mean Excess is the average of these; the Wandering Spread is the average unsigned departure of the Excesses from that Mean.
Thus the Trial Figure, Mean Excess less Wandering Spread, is -0.71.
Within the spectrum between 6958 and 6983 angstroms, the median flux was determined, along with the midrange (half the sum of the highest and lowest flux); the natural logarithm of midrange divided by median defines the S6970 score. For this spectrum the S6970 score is 0.016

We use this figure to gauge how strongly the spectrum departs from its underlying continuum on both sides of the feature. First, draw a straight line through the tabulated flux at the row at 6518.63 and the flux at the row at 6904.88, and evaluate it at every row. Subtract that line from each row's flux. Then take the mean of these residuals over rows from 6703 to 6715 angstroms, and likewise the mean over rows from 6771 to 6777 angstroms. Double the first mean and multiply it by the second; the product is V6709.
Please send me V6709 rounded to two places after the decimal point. 0.41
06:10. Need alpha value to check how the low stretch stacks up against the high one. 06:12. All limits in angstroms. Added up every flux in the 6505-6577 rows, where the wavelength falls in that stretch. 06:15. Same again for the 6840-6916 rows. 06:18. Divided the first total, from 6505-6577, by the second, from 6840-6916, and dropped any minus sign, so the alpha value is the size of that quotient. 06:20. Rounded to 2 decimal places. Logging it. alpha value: 1.04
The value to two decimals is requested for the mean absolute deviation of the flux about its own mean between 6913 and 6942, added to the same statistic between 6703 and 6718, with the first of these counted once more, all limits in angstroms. 0.89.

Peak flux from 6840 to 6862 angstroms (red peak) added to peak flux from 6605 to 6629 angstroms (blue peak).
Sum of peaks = 37.70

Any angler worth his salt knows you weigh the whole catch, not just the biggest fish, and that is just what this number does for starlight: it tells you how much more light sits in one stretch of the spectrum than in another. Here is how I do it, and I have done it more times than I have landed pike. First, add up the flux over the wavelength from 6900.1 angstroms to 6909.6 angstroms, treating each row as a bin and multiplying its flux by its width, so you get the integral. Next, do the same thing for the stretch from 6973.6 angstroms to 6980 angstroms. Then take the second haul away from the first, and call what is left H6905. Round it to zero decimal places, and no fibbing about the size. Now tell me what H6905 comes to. 57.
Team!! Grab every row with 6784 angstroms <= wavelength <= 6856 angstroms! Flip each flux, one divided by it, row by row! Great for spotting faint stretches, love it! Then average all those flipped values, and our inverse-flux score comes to 0.0557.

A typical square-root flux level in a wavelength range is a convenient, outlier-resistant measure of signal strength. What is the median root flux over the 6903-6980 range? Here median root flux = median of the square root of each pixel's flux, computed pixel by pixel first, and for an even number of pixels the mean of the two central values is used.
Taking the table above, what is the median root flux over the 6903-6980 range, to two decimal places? 4.27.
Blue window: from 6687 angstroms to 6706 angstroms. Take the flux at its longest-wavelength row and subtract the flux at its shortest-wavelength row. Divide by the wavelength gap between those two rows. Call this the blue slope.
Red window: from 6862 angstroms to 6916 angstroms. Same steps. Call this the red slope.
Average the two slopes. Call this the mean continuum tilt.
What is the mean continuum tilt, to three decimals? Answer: 0.016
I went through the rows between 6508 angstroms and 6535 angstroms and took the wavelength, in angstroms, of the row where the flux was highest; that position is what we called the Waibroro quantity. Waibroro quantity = 6512.63 angstroms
